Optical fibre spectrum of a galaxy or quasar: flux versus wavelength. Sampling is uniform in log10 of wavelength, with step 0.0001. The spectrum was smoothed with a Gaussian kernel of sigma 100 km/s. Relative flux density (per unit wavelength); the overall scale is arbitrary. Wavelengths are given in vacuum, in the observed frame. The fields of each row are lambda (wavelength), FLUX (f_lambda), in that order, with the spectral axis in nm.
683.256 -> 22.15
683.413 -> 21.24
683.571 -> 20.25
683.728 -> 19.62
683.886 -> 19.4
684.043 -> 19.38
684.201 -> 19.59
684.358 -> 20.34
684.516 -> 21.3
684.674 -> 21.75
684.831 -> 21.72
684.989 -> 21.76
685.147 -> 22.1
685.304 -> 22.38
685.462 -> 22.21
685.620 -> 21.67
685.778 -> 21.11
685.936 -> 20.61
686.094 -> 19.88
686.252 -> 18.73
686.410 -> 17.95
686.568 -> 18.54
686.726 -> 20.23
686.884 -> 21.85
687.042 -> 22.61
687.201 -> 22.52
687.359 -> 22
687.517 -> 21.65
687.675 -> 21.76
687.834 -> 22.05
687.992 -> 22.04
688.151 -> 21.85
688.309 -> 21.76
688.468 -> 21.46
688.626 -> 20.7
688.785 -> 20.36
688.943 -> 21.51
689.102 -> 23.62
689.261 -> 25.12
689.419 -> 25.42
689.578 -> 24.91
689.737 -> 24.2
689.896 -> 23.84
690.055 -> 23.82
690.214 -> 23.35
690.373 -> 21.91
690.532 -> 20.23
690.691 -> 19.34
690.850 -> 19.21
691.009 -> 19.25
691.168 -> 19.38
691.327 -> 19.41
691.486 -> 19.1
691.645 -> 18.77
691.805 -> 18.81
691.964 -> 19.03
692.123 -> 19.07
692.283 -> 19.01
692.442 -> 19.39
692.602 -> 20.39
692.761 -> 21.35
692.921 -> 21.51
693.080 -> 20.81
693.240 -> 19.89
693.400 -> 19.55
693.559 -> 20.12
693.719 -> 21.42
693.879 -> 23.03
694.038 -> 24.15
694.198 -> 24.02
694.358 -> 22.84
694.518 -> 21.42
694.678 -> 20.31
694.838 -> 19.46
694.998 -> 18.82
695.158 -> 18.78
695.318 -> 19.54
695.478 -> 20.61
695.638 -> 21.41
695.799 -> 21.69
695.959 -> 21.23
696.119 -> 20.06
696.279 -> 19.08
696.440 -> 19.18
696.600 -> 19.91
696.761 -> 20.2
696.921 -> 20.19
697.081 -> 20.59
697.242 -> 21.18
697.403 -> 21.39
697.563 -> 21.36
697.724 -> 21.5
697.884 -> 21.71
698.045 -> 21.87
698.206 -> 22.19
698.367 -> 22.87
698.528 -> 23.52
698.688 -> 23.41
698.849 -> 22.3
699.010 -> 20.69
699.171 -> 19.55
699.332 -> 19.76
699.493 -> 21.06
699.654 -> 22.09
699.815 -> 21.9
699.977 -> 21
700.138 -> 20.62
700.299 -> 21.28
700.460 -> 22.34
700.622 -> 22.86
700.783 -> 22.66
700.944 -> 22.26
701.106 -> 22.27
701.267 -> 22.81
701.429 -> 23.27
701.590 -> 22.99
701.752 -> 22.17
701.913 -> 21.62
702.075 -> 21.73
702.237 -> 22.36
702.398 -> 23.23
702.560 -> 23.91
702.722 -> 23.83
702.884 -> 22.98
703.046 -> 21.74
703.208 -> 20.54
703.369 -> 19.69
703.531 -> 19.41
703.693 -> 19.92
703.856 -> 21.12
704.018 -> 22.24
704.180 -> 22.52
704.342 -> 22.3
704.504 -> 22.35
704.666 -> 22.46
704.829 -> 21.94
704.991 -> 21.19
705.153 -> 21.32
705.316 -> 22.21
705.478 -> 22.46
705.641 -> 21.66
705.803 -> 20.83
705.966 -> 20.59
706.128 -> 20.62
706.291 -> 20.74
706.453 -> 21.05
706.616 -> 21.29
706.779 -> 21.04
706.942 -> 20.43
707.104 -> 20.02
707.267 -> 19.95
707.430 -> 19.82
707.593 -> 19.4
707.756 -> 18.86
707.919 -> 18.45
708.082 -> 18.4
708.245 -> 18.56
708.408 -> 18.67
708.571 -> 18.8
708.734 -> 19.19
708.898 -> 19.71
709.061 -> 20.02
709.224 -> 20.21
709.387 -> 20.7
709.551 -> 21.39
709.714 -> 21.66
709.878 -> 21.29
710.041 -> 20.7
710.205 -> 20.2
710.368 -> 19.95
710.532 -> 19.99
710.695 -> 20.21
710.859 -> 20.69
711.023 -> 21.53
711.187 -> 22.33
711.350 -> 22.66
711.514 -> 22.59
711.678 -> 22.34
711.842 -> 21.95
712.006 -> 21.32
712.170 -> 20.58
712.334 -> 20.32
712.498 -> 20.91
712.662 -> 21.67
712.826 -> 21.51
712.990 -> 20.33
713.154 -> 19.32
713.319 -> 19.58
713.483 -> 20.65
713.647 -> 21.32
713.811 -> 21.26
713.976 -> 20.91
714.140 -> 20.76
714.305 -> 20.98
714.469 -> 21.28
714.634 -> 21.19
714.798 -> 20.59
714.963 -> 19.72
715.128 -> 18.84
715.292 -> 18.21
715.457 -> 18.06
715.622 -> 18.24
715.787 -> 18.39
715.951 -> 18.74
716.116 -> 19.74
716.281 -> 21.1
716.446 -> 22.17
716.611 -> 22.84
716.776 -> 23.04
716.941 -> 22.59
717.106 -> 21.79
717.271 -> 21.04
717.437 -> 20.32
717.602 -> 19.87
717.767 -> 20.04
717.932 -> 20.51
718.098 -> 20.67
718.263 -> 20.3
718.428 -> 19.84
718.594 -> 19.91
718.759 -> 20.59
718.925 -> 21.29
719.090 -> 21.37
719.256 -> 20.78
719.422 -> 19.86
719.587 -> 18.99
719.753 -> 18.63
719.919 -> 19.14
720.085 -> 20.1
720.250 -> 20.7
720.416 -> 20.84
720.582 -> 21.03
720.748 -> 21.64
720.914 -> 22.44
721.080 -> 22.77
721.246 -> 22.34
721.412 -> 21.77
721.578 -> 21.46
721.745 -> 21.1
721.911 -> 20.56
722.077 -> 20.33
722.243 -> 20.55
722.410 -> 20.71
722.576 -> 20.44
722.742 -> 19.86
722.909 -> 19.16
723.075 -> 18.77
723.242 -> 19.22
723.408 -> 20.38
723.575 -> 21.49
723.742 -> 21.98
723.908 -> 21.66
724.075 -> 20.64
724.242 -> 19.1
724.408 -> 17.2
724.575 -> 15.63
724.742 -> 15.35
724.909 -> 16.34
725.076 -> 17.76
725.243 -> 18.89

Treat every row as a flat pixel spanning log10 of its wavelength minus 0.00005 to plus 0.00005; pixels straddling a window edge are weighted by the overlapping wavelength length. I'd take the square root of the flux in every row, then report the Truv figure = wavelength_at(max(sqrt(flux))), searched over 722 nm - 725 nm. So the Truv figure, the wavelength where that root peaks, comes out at 723.742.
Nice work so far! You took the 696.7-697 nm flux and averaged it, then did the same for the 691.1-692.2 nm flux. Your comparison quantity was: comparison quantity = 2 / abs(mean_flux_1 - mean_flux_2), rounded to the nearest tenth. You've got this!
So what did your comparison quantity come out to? 1.8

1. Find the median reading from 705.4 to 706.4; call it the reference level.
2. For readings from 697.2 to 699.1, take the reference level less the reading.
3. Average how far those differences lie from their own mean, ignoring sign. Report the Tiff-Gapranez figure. 0.7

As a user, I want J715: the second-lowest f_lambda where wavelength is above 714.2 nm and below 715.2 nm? 19.72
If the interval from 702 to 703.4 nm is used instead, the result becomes 20.54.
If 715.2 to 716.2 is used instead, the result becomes 18.21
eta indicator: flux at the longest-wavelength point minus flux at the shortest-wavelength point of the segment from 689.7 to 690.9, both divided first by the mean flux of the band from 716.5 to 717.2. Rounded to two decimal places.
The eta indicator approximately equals -0.22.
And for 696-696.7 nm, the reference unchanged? -0.01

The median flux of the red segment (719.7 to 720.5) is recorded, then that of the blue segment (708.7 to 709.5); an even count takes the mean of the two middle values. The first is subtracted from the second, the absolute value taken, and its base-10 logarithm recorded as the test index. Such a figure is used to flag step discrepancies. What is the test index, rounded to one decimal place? -1.1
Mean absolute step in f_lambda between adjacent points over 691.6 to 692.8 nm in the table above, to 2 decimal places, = 0.39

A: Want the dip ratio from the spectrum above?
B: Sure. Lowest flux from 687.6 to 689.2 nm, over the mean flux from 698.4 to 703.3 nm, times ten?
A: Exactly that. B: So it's 9.2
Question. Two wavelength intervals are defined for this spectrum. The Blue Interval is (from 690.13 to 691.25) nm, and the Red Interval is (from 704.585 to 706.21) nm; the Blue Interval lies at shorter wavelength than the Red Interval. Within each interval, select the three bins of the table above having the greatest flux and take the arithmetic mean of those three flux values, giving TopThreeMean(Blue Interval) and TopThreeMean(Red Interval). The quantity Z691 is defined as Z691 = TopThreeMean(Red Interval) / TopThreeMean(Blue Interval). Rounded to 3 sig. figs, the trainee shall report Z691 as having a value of 1.03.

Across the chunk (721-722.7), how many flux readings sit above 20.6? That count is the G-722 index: 6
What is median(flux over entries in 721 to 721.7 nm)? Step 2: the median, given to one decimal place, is 22.1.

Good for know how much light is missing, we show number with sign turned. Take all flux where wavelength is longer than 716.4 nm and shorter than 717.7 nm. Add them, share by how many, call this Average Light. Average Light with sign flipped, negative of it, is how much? -21.7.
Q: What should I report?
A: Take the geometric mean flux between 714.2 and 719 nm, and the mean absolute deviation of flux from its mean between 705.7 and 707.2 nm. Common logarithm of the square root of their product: 0.38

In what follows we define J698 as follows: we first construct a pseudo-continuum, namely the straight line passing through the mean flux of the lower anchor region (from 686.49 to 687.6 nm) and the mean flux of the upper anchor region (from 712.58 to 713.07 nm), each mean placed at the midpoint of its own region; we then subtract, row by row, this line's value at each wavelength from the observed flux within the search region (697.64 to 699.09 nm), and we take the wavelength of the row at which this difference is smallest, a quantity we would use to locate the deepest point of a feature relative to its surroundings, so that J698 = 699.010 nm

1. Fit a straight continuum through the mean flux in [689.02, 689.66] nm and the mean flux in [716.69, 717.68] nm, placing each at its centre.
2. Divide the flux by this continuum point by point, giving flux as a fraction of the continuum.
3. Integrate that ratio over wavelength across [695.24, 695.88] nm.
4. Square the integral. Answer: 0.308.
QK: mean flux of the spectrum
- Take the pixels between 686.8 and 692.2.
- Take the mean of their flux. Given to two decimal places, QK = 21.53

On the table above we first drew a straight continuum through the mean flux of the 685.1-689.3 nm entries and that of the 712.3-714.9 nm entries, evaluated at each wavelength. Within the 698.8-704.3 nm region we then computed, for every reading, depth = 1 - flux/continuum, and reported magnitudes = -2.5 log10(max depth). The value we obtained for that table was 2.79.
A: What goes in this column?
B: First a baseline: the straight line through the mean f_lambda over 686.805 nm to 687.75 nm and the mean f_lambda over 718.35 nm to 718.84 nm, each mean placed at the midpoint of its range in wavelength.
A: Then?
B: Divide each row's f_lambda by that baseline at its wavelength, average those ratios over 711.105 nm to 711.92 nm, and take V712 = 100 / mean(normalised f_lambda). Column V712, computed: 92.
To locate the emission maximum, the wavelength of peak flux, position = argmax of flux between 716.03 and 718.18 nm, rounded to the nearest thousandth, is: 716.776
